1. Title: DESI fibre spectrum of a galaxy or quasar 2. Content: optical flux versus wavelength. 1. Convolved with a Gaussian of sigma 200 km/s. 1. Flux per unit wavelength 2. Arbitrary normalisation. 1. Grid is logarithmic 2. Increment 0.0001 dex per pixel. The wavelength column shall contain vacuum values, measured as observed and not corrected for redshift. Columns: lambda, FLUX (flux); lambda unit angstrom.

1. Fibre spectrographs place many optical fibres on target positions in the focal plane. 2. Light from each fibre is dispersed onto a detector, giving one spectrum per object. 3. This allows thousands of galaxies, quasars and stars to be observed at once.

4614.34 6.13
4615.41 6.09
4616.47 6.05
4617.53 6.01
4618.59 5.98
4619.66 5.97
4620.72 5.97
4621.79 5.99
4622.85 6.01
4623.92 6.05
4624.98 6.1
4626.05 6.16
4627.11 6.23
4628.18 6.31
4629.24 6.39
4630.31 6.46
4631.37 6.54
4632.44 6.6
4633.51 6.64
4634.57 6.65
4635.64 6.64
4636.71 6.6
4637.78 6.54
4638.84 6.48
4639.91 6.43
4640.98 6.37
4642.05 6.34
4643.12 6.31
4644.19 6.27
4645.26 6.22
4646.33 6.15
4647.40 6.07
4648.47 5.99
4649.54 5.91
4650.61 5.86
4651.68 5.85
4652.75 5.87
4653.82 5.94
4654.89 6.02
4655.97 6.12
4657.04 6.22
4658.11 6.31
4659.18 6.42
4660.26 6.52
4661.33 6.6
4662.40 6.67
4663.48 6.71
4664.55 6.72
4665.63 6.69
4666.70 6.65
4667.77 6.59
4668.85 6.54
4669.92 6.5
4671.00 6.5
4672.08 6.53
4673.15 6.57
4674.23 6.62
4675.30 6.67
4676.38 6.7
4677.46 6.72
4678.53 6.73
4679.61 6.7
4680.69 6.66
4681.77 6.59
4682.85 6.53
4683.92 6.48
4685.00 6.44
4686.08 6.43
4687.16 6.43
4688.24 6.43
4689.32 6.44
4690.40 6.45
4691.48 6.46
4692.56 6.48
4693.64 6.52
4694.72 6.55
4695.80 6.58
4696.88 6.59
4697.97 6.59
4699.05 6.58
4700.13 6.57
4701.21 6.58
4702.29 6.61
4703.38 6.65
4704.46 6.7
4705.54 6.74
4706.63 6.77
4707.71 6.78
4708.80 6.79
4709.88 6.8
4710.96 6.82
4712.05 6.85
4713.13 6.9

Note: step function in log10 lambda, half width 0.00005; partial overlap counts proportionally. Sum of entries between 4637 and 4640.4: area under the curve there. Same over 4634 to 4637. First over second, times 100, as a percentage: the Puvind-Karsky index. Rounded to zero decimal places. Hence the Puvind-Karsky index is 98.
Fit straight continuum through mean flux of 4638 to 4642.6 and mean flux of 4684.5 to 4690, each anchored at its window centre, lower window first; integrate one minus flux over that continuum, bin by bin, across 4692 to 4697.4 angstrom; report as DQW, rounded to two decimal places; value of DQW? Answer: -0.09 angstrom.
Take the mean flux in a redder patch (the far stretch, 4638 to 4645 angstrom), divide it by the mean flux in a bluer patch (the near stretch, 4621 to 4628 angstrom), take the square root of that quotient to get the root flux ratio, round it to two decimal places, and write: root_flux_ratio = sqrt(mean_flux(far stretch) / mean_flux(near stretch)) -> 1.02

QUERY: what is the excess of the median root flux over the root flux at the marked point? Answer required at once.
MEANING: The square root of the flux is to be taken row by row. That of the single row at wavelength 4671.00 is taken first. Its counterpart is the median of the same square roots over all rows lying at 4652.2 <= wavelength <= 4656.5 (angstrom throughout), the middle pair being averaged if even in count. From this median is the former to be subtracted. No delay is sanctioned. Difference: -0.10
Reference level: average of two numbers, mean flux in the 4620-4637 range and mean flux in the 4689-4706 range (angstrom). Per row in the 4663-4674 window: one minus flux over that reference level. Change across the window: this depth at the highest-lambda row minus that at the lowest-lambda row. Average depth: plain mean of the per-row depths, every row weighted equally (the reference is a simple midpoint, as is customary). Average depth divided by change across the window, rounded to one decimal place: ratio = -1.1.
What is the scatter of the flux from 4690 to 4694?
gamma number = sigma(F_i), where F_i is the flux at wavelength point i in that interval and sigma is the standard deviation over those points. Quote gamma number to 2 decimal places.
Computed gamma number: 0.03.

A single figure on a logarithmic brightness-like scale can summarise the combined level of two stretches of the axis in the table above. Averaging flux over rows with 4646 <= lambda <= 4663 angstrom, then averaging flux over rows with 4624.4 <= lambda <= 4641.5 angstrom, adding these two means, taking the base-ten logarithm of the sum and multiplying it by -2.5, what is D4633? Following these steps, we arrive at -2.75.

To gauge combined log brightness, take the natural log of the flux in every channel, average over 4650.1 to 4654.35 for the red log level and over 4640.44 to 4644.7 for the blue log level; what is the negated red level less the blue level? -3.62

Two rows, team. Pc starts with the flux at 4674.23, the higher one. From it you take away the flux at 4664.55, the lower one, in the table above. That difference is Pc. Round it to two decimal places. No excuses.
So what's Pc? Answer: -0.10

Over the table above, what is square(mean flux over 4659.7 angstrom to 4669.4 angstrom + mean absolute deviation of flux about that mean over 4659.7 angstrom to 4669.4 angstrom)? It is 44.8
